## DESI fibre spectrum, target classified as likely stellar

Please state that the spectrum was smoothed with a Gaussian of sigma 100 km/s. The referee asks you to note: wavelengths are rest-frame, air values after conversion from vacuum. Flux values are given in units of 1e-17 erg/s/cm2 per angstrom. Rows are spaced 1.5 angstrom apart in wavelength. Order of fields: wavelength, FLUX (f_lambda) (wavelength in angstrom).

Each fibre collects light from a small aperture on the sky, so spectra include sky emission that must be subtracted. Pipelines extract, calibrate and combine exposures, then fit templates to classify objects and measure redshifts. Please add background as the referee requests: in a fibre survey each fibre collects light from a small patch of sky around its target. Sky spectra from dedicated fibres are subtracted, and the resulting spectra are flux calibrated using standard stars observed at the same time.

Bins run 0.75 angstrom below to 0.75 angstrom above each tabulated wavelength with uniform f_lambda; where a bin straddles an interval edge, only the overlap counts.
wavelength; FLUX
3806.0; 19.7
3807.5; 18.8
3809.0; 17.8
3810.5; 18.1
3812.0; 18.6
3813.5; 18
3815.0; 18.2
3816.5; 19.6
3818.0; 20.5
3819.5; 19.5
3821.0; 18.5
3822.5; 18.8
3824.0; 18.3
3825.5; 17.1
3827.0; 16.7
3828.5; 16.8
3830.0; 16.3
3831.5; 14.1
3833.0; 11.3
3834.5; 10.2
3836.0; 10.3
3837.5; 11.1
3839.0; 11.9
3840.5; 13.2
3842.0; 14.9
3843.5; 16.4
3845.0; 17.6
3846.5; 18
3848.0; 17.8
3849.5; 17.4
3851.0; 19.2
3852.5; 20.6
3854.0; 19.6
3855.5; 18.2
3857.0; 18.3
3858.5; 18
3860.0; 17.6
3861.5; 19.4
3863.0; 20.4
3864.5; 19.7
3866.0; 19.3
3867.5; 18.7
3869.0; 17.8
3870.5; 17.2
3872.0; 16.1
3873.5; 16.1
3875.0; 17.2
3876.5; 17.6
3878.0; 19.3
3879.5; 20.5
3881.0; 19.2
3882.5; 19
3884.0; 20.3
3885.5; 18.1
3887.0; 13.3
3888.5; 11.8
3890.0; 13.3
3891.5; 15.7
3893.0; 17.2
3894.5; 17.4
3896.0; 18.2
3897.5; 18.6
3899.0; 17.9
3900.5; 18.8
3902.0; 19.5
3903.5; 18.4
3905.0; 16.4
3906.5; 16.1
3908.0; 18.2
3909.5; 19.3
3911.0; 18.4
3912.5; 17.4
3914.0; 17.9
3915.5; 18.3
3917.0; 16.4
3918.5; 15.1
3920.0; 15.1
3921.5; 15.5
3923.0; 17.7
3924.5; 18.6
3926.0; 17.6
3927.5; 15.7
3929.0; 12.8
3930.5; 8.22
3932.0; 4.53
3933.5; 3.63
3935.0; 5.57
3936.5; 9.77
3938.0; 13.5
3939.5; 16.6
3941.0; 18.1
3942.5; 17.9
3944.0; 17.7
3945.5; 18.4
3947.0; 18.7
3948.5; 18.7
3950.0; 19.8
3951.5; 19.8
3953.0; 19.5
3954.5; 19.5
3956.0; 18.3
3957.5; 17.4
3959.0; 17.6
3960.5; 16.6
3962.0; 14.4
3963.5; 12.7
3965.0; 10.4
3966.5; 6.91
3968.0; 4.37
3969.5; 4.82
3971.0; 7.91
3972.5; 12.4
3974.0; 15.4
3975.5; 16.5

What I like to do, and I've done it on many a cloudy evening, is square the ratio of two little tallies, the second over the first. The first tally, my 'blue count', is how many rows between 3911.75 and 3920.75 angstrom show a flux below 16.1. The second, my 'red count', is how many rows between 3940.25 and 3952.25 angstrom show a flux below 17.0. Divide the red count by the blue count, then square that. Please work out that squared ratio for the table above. 0.0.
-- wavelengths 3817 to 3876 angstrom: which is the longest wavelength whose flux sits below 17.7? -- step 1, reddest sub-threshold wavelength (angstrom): 3875.0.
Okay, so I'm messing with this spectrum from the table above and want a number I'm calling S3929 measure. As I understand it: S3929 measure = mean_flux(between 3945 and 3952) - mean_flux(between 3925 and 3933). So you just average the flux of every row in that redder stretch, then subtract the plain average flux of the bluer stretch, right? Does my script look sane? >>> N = 7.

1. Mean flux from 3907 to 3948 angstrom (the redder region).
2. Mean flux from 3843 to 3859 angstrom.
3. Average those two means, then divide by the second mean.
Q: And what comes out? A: 0.91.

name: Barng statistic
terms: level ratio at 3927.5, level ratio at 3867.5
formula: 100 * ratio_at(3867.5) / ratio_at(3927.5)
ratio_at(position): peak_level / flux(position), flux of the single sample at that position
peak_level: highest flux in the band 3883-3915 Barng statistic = 84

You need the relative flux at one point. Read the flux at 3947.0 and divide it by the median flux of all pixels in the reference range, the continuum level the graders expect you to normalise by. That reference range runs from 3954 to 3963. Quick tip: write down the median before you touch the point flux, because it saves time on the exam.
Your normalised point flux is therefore 1.07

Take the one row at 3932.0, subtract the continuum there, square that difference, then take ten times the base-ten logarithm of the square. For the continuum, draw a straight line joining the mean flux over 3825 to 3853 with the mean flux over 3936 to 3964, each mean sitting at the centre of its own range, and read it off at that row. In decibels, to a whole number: 22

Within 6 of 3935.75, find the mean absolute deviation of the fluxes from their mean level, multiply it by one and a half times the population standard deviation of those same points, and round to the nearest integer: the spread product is 35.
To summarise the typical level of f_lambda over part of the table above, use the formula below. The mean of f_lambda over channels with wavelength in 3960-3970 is 10.0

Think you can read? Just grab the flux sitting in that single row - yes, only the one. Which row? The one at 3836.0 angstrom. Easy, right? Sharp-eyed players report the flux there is 10.3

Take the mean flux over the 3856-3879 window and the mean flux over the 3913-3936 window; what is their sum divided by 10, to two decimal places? 3.17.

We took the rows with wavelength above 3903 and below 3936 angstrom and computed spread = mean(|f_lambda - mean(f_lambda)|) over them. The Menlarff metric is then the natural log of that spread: 1.3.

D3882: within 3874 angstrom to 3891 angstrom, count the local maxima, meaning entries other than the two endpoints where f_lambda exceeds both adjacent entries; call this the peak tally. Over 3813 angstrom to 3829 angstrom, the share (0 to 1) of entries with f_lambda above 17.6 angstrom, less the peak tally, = -1.3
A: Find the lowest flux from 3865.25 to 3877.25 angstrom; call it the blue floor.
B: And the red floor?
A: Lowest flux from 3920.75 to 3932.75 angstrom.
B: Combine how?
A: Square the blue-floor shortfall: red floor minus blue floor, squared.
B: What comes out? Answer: 134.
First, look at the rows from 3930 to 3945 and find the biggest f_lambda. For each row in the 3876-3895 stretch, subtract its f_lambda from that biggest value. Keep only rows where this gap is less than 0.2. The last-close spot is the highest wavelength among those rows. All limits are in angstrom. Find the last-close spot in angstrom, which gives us 3885.5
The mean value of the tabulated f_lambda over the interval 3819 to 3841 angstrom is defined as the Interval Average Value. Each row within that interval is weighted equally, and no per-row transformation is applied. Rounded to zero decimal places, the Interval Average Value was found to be 15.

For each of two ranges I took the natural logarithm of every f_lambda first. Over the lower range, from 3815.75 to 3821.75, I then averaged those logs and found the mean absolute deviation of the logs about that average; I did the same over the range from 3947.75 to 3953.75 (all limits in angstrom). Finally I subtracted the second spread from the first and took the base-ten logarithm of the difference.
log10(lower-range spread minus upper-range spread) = -2.1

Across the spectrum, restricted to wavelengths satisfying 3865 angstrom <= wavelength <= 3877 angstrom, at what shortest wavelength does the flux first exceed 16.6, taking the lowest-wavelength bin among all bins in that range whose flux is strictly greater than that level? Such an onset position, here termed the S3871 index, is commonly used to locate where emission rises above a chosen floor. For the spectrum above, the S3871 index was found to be 3866.0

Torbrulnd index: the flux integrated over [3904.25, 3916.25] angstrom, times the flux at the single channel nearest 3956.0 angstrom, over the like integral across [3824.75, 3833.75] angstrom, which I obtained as 28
